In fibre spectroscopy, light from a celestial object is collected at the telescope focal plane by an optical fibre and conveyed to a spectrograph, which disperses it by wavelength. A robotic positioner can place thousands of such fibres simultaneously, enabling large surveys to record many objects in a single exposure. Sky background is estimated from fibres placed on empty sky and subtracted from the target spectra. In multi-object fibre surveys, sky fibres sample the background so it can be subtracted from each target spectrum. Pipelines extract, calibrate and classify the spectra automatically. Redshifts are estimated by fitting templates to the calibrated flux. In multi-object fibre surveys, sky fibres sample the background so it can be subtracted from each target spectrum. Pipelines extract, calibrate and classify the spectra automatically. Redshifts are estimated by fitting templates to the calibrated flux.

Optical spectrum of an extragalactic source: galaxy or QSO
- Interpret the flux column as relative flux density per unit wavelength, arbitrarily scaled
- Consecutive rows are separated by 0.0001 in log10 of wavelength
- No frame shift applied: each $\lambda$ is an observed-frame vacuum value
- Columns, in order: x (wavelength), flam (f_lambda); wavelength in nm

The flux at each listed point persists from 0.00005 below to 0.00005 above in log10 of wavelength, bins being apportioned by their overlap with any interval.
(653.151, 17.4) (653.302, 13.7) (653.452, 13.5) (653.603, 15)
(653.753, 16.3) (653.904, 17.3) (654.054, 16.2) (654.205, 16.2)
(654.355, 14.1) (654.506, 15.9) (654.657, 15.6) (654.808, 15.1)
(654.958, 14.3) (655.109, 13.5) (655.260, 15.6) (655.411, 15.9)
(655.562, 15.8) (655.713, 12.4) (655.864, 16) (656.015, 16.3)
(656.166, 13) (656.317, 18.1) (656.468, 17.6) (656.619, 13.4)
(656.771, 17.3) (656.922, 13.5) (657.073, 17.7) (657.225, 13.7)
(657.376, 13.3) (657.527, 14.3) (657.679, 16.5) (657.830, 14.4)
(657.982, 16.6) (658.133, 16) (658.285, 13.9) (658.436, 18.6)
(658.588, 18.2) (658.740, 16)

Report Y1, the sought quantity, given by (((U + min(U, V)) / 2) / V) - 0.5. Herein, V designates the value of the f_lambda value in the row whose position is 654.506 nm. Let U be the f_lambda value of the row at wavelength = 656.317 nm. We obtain 0.57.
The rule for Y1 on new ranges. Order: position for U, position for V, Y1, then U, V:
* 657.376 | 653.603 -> 0.39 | 13.3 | 15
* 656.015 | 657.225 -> 0.59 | 16.3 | 13.7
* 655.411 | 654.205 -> 0.48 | 15.9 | 16.2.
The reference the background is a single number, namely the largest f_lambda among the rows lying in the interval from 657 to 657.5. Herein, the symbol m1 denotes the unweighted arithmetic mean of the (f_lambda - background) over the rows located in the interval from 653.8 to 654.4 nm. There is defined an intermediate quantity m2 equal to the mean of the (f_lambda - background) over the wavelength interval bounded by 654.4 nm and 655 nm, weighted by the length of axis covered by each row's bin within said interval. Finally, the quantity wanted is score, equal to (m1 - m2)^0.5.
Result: 0.9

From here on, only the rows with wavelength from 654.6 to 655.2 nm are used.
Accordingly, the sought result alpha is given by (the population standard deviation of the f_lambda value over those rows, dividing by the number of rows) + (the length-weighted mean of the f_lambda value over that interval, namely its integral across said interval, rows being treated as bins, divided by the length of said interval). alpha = 15.4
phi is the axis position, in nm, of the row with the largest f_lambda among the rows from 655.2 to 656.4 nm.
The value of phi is 656.317 nm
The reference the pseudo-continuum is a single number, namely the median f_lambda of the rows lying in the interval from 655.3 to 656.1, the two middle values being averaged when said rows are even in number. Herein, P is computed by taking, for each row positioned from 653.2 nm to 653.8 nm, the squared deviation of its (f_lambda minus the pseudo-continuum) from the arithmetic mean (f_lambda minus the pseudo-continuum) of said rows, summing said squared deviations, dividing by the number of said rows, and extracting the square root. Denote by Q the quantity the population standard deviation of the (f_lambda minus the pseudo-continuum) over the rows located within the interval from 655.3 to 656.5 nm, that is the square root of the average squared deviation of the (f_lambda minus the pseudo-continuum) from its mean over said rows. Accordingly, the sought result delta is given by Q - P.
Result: 0.7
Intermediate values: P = 1.1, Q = 1.87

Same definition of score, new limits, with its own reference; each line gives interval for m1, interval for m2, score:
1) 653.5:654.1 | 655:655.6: 1.0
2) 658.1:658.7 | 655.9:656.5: 0.7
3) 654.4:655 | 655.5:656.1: 0.4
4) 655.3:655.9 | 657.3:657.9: 0.6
